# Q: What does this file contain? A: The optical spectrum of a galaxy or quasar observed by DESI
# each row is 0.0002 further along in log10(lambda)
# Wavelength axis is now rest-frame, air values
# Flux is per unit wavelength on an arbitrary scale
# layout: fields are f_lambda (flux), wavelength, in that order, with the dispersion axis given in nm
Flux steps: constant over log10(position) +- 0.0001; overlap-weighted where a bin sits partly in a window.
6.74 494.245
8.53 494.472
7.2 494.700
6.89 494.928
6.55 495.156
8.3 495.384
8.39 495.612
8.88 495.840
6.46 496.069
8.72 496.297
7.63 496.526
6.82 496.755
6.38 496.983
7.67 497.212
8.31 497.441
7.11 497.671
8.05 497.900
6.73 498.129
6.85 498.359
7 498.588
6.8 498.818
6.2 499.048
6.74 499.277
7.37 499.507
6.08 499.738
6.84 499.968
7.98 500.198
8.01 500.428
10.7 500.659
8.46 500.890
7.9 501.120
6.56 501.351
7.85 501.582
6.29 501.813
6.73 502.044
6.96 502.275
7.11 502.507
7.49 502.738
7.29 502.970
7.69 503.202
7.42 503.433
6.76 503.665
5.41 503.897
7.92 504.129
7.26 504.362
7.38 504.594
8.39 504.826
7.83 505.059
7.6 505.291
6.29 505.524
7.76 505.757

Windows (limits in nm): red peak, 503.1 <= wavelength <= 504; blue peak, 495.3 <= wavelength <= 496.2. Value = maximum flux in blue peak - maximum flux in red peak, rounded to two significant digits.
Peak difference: 1.2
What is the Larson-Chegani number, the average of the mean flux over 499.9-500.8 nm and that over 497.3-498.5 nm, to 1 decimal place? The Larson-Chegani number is 7.9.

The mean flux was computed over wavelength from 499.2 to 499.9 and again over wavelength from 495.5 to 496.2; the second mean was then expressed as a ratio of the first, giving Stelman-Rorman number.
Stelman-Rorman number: 1.18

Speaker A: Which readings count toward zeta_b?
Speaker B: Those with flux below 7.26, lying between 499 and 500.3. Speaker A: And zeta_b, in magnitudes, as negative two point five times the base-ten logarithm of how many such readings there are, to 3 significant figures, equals -1.51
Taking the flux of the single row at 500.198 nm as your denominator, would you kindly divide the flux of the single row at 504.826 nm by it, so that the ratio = 1.05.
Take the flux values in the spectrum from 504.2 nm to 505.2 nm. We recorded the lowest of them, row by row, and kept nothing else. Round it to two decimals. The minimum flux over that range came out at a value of 7.26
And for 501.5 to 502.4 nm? 6.29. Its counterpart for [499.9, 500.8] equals 6.84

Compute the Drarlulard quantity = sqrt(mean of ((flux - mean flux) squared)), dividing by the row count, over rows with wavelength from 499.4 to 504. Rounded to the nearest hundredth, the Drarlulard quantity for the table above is 1.06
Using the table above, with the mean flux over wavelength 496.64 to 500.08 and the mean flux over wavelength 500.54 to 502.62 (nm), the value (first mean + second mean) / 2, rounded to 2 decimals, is 7.31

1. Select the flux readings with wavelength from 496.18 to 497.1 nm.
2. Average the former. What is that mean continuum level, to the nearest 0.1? 7.4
